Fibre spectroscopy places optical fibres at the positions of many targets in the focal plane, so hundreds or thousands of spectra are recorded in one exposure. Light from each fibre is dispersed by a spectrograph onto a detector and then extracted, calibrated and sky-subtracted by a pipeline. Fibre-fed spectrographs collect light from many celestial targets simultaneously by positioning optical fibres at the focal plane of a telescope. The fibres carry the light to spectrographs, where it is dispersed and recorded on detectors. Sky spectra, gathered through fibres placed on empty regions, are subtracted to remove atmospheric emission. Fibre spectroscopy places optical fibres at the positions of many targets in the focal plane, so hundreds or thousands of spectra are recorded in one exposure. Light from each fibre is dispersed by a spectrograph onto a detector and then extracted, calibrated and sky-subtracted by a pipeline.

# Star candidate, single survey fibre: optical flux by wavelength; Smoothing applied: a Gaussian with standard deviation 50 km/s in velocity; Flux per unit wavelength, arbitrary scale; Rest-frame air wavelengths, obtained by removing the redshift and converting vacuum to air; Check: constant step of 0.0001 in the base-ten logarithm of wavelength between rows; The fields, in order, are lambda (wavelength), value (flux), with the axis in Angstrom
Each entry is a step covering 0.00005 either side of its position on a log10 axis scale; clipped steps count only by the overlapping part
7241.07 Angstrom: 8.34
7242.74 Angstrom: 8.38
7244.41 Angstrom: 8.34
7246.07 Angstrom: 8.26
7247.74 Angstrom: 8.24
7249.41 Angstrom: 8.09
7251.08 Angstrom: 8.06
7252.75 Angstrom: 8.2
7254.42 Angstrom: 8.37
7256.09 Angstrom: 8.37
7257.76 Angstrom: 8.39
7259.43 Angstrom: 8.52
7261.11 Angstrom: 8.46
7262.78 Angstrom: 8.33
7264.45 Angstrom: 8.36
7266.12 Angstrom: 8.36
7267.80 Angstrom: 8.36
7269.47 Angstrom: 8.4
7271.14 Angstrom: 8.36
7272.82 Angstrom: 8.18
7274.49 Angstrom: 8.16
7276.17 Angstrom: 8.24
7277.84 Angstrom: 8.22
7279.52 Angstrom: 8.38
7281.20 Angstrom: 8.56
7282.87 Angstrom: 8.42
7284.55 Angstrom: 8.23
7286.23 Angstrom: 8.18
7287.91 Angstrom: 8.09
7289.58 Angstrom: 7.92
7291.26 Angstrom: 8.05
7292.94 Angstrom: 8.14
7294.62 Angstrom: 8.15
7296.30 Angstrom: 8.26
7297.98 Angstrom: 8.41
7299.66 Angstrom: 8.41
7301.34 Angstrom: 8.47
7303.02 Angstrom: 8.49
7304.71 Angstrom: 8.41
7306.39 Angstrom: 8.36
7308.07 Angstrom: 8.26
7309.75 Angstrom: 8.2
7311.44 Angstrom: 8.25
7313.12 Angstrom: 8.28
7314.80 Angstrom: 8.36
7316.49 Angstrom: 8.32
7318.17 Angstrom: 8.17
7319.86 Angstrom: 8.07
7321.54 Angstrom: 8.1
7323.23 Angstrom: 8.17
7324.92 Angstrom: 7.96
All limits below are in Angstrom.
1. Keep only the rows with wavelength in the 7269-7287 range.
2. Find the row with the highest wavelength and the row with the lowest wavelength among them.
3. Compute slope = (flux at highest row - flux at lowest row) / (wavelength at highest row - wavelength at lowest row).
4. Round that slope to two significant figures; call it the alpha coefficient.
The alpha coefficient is -0.013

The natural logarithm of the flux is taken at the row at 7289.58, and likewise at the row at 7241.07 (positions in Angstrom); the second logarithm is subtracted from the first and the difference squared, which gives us 0.0027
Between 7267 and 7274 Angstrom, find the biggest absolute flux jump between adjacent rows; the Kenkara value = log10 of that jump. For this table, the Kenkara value -0.74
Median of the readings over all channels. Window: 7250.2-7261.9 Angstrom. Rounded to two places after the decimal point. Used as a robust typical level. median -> 8.37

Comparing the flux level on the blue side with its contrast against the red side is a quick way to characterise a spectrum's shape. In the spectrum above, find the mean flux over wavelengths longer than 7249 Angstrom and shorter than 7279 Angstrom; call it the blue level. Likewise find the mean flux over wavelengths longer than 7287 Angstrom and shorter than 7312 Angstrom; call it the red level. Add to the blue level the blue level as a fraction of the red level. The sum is 9.31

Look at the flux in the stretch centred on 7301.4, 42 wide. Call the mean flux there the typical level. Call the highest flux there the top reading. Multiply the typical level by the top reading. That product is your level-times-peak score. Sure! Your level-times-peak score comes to 70.7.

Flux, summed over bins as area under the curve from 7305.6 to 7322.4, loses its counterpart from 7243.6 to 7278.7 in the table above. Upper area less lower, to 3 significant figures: -153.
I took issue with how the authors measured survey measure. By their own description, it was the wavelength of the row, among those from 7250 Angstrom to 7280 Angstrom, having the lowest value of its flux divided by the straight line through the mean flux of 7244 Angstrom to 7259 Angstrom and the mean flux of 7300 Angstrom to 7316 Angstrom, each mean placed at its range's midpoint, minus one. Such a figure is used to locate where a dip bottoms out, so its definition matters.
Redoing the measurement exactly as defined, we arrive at 7251.08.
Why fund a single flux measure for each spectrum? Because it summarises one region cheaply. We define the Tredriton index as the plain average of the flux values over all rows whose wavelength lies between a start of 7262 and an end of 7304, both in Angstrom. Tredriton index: 8.29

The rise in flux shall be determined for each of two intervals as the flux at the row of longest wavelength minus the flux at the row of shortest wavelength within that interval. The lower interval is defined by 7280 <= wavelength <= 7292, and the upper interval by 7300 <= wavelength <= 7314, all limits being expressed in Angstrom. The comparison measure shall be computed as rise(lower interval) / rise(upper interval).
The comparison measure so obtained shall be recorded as 2.7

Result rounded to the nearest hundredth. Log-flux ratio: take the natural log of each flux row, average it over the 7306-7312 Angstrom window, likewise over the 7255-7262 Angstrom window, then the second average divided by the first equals 1.01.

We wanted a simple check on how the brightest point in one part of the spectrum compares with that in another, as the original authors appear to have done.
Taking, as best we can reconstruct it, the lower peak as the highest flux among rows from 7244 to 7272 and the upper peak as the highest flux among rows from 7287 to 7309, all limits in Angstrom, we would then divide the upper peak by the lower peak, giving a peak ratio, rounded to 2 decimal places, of 1.00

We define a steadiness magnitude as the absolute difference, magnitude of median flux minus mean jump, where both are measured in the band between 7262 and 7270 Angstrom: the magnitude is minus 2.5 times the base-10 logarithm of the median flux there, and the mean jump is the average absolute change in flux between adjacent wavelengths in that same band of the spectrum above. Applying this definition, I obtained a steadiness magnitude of 2.32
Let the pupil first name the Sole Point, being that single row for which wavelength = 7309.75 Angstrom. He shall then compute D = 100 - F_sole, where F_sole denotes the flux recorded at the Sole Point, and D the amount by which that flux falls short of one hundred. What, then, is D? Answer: 91.8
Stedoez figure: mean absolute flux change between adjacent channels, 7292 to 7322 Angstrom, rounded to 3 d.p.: 0.066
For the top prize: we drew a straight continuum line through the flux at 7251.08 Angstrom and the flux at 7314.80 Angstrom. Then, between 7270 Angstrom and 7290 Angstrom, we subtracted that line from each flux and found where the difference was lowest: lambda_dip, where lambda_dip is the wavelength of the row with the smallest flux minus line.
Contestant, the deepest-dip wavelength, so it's 7289.58 Angstrom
